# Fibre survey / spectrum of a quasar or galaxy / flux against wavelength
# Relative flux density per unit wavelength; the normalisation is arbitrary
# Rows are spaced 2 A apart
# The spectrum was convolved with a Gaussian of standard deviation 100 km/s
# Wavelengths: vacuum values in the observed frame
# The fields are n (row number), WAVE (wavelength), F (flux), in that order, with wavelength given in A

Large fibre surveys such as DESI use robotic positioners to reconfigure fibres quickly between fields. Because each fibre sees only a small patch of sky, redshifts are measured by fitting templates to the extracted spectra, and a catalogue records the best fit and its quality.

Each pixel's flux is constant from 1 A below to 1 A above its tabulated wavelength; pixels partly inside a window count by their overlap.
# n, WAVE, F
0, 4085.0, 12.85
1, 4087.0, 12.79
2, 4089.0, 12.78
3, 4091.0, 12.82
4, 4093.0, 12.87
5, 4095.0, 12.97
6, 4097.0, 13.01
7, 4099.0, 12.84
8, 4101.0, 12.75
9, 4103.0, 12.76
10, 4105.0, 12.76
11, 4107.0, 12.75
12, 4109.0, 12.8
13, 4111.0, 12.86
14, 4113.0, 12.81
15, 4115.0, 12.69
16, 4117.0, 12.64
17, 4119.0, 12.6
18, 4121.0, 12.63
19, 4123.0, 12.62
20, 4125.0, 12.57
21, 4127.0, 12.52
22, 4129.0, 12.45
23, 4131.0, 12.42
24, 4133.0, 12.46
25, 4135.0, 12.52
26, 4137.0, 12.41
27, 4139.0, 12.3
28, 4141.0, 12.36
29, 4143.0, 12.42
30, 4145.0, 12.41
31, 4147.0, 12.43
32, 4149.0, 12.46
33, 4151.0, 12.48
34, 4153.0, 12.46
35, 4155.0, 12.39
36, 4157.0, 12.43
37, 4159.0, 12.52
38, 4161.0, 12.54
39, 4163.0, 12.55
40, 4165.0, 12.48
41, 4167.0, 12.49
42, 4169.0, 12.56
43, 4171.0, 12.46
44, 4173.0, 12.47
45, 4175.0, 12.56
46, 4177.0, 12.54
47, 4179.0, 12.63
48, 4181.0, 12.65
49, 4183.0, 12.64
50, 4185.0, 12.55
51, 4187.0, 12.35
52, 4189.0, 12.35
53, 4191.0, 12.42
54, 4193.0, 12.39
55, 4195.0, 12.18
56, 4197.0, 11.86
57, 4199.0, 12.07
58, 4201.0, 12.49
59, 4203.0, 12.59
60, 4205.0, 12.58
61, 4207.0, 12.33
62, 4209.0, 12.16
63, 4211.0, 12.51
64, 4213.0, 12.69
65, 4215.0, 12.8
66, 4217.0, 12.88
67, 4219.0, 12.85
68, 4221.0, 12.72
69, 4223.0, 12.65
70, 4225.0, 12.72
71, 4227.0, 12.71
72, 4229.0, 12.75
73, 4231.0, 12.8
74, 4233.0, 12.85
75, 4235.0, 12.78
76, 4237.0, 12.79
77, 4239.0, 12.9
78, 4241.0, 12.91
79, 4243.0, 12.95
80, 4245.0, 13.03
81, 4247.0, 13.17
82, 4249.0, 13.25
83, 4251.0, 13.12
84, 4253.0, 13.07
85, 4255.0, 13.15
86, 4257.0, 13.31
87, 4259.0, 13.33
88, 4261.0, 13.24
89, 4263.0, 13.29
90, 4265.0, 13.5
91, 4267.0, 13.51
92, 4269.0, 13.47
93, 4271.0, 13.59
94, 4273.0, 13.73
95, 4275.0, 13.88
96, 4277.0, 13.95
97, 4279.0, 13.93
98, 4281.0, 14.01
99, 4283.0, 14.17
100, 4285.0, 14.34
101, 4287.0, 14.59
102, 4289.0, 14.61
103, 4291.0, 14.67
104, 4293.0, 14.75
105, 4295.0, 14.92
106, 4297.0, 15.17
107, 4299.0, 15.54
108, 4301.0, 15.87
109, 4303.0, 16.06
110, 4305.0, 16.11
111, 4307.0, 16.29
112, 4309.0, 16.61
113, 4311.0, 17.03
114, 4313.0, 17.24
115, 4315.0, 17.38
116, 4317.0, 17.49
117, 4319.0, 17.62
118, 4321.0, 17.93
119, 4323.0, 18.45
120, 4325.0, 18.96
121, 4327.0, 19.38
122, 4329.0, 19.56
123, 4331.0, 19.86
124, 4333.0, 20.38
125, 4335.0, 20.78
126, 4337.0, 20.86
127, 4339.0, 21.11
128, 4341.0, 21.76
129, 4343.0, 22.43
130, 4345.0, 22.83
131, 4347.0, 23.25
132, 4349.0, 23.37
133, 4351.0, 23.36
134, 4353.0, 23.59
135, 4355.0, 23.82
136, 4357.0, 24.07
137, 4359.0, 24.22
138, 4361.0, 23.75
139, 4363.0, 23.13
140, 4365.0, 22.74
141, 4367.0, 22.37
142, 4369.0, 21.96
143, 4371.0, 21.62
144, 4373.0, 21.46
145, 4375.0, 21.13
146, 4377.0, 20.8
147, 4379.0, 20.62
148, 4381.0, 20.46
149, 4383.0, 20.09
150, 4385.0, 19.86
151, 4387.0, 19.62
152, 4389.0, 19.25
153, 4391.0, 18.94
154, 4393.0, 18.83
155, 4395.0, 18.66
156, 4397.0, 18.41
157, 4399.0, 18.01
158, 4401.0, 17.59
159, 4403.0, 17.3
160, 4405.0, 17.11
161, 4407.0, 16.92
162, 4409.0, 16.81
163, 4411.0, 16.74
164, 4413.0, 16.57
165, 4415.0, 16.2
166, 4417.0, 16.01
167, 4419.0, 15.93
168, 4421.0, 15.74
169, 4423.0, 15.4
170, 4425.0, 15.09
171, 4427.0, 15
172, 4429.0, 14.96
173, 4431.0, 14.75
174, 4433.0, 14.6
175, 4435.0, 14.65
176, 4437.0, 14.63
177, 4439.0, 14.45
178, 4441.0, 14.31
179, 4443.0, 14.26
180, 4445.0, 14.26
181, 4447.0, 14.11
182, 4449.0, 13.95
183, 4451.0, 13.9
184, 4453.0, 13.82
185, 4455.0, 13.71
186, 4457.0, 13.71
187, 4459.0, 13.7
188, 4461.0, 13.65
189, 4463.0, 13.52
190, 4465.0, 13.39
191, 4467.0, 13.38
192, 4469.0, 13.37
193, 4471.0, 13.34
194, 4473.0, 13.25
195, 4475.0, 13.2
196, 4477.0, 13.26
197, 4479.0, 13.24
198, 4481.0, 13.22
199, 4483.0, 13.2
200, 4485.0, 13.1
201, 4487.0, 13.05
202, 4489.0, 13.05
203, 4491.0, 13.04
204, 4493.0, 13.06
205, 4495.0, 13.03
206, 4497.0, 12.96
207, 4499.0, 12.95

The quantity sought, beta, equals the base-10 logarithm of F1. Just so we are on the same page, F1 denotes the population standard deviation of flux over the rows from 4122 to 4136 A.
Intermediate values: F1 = 0.066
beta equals -1.18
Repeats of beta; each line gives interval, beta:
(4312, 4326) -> -0.23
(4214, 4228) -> -1.11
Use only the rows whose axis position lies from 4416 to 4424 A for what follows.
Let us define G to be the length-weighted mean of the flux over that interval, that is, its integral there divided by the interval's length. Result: 15.8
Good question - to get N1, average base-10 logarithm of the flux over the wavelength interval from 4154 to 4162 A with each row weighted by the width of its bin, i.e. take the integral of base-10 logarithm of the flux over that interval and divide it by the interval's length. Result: 1.10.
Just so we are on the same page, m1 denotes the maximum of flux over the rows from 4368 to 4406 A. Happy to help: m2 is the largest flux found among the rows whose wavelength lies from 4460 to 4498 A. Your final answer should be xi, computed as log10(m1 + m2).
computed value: 1.55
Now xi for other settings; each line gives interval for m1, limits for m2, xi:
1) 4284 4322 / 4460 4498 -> 1.50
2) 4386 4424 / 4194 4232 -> 1.51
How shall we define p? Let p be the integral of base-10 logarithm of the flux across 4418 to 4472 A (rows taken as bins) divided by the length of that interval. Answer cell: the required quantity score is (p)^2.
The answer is 1.33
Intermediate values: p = 1.15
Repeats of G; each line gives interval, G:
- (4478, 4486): 13.2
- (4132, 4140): 12.4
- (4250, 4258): 13.2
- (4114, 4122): 12.6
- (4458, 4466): 13.6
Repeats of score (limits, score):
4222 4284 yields 1.26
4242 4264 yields 1.25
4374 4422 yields 1.59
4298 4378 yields 1.70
